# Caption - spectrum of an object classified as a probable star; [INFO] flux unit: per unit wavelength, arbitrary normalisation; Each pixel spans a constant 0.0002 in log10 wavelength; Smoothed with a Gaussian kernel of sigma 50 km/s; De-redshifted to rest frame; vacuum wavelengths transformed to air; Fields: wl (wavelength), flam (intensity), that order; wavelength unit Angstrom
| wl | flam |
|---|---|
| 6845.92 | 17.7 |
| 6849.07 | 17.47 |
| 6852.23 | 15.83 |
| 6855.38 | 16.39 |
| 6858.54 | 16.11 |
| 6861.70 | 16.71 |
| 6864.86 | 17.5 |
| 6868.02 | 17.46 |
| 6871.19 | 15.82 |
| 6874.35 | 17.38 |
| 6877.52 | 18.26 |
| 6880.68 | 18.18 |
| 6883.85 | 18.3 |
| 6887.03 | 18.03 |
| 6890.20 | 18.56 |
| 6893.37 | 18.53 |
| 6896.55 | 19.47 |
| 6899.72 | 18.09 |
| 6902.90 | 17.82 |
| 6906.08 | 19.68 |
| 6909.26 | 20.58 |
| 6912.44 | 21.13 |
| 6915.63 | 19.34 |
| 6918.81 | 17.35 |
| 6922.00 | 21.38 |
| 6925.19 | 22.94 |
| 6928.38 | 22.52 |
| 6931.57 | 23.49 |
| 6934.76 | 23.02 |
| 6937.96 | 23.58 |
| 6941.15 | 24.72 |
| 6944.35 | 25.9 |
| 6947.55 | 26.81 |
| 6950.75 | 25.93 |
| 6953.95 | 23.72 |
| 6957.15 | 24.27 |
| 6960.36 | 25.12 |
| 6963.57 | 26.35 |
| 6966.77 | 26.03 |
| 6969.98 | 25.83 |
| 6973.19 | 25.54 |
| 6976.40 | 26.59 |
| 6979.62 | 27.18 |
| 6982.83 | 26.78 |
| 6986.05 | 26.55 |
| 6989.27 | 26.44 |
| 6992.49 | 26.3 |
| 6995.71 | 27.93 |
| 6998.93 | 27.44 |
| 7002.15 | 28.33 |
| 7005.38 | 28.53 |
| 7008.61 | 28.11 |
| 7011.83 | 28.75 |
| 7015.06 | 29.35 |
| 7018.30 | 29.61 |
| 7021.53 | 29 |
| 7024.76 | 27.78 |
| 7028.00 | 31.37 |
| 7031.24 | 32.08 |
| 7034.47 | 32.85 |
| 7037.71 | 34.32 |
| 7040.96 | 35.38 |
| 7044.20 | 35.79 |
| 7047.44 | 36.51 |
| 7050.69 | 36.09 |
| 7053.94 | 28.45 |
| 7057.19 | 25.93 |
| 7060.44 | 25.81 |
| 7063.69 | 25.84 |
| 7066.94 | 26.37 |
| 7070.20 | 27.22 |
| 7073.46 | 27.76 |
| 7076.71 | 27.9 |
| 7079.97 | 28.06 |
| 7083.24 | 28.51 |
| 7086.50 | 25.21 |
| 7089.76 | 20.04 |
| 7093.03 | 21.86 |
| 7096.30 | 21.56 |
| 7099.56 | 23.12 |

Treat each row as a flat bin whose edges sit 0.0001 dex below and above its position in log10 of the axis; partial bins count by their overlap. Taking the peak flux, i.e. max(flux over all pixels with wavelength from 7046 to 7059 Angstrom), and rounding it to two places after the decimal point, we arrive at 36.51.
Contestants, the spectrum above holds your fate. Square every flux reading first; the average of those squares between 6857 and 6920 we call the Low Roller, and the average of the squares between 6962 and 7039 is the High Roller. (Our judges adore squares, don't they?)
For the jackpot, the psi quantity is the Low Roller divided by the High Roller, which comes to 0.41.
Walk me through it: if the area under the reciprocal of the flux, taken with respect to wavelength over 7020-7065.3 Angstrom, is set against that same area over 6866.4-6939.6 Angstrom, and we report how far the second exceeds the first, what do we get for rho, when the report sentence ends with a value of 2.3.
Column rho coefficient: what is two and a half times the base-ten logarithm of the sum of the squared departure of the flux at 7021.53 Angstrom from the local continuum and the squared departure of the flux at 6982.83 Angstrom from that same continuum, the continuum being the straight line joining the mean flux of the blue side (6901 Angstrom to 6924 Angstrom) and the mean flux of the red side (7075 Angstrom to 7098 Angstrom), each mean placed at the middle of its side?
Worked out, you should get 4.5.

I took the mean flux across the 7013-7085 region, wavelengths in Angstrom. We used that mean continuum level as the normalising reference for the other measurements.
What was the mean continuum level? 30.1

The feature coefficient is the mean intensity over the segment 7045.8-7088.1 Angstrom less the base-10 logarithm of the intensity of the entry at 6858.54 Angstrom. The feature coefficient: 27.2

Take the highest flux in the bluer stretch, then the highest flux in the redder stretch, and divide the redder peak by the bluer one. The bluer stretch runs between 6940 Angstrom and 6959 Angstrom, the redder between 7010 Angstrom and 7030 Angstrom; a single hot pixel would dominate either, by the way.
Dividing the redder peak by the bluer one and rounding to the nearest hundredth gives 1.17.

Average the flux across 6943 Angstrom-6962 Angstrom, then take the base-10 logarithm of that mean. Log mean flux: 1.40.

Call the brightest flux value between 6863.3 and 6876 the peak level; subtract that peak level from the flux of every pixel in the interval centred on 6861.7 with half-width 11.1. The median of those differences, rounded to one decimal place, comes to -1.1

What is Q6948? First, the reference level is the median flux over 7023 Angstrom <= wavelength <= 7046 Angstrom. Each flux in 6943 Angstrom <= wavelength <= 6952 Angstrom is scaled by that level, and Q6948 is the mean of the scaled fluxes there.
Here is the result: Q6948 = 0.80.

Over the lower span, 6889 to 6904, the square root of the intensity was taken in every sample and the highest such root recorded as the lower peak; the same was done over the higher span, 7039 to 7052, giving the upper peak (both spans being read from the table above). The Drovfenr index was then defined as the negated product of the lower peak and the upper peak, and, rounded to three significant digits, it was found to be -26.7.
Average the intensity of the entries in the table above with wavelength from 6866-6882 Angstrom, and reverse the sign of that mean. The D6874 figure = -17.4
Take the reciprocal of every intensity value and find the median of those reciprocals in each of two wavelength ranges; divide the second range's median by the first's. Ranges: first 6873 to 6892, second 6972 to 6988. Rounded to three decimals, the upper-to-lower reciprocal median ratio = 0.685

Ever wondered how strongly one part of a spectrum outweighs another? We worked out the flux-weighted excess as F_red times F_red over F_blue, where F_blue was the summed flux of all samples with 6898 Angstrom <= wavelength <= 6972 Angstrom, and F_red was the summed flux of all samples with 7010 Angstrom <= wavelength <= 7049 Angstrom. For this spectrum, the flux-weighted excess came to 279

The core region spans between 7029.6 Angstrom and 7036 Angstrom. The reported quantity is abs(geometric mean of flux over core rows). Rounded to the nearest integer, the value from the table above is 32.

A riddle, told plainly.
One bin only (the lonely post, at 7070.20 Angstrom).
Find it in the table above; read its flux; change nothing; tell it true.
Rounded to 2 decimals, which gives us 27.22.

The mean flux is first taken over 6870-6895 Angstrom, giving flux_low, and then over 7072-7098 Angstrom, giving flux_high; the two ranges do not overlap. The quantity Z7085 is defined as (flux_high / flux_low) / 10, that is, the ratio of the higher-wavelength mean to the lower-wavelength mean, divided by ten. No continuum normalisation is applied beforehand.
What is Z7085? 0.14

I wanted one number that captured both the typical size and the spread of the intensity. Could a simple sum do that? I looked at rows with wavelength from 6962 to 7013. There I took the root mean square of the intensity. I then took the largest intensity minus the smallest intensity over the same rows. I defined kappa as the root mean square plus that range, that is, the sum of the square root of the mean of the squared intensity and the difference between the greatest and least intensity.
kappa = 30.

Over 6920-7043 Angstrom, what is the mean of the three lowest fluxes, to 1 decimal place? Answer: 22.3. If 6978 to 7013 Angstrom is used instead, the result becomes 26.4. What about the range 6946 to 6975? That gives 24.4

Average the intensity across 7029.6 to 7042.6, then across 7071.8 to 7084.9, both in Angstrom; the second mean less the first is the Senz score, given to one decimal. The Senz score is -5.6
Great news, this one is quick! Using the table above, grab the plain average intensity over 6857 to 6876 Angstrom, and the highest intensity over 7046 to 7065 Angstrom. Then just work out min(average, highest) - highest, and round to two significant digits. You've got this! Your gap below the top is -20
